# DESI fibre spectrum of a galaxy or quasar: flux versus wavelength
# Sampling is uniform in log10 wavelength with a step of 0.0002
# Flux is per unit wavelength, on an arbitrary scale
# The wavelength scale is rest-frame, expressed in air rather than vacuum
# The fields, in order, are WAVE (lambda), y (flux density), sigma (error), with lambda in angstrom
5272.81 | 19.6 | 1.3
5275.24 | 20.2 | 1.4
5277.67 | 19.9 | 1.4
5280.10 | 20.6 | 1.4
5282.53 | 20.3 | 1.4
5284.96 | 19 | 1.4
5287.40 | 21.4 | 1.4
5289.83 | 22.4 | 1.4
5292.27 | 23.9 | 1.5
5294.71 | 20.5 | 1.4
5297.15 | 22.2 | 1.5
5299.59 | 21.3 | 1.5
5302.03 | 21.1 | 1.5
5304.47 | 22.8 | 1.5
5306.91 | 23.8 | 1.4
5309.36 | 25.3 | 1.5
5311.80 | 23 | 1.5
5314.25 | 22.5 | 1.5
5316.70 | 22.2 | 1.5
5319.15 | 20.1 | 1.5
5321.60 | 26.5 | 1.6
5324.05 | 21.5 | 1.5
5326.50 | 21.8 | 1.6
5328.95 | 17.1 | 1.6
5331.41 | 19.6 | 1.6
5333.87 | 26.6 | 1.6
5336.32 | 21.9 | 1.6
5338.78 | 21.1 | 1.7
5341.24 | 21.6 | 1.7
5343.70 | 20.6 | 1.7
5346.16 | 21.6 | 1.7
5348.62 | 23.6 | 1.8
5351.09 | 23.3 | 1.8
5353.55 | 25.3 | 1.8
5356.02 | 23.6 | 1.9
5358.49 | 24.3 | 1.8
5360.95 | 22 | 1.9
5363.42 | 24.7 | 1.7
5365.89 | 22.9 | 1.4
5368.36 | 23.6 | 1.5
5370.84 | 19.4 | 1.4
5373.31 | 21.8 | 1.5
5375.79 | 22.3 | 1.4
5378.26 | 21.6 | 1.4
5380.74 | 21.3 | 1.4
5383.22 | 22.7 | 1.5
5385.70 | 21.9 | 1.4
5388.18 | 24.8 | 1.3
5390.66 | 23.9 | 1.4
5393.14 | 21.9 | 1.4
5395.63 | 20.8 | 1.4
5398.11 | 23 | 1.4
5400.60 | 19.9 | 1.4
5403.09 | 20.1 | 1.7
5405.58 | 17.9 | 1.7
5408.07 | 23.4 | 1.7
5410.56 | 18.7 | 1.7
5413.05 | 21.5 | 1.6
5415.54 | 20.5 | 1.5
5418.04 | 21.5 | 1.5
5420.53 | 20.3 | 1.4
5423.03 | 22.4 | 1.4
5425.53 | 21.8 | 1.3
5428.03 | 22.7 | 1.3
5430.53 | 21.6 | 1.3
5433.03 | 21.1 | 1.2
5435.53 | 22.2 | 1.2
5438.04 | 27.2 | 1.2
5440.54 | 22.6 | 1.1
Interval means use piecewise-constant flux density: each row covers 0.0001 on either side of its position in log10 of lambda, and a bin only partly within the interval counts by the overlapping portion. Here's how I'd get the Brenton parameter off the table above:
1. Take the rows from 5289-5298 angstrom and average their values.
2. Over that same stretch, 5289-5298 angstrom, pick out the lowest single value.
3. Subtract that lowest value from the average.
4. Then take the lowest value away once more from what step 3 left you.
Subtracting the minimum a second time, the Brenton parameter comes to -18.8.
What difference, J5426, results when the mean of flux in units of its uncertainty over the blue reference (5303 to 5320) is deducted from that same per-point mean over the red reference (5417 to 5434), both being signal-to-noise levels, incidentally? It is 0.8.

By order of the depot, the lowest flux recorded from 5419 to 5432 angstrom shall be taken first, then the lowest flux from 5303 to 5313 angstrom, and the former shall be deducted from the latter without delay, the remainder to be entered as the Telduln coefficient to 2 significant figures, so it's 2.5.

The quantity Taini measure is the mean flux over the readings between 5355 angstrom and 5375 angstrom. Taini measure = 22.8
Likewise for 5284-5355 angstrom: 22.2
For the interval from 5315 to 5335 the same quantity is 21.9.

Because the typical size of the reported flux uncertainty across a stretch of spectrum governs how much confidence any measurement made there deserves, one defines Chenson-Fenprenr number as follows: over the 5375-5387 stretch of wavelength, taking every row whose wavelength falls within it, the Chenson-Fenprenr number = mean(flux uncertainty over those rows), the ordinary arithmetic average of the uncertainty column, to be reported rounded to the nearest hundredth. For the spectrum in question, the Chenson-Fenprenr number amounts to 1.42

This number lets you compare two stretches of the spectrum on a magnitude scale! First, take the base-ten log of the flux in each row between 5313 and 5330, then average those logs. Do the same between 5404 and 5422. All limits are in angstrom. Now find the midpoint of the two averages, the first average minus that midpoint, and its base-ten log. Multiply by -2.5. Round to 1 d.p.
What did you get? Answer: 4.9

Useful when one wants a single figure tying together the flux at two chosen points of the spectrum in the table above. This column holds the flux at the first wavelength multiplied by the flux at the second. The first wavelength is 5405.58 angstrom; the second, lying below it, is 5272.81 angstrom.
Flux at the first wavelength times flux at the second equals 351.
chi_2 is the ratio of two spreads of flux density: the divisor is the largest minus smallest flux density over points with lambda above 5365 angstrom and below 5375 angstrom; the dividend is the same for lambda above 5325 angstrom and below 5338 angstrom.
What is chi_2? 2.3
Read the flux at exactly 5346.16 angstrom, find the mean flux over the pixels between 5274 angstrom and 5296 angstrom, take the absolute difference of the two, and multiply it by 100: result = 69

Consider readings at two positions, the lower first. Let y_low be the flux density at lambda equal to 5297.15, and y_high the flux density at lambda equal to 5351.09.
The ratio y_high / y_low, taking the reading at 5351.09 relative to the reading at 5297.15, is 1.05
